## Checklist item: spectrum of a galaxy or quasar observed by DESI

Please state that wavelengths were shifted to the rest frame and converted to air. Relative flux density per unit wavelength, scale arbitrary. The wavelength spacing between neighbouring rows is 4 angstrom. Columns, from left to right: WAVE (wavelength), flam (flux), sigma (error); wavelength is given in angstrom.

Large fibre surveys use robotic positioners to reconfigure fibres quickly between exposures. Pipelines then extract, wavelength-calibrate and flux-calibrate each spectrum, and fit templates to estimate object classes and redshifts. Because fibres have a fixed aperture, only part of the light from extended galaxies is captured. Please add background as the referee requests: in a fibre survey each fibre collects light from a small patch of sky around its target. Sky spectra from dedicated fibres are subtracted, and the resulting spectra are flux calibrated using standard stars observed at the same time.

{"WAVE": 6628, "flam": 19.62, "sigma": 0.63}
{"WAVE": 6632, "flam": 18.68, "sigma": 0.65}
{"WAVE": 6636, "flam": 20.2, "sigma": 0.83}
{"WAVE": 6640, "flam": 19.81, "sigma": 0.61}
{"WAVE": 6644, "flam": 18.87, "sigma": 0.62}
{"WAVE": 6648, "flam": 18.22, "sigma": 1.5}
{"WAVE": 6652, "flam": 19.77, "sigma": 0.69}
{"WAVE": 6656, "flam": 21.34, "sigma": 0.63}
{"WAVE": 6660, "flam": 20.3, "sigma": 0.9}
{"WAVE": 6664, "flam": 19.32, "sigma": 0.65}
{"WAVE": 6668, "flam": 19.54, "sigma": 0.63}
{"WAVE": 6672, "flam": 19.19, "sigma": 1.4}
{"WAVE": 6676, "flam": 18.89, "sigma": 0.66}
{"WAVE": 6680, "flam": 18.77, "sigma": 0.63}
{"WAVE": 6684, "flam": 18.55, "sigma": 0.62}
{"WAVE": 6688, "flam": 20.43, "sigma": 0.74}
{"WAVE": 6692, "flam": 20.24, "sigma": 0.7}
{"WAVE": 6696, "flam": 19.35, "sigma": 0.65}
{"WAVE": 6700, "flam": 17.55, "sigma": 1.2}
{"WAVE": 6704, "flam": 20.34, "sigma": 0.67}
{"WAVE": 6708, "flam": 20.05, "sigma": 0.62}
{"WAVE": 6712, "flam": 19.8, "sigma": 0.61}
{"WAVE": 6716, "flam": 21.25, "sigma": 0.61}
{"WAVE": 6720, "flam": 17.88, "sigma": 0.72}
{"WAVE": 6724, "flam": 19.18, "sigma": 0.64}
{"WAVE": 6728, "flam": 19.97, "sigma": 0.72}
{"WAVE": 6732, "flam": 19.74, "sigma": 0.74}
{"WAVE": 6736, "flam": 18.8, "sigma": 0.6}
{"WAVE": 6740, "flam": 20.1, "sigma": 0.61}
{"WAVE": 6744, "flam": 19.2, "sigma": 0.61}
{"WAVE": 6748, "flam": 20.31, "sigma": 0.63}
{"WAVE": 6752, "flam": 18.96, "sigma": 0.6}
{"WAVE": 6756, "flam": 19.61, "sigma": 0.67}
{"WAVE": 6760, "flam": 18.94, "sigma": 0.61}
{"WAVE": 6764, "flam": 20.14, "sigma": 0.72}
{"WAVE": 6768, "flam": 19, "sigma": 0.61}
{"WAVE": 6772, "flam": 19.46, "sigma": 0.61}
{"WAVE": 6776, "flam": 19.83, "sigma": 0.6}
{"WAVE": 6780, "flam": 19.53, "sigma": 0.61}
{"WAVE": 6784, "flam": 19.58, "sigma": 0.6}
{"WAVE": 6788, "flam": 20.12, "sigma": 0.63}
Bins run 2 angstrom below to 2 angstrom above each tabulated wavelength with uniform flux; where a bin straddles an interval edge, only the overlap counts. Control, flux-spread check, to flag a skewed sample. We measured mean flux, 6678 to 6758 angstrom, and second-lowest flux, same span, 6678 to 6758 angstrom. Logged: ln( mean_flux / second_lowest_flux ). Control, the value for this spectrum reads 0.0869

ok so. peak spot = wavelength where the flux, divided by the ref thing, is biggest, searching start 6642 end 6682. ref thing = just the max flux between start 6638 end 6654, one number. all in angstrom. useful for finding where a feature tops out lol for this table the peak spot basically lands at 6656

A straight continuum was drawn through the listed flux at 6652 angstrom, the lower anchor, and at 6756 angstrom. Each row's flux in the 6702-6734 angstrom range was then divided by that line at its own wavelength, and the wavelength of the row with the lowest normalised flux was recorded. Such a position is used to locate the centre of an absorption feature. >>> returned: 6720 angstrom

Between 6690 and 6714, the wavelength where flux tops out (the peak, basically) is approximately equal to 6704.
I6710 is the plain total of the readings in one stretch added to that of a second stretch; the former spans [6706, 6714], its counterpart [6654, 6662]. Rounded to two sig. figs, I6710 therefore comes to 81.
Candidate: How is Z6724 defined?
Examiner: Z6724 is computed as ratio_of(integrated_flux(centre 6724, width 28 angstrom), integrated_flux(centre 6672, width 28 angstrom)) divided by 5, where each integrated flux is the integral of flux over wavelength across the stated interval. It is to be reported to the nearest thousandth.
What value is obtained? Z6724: 0.203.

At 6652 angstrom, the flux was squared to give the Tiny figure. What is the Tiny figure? 391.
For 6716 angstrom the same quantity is 452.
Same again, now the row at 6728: 399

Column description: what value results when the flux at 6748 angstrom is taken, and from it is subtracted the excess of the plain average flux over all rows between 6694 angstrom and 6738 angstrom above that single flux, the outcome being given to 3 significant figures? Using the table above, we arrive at 21.2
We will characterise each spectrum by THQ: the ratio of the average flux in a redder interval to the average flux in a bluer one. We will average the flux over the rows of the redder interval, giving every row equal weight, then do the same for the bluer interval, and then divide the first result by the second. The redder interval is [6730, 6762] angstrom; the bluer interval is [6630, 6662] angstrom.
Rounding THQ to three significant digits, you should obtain 0.990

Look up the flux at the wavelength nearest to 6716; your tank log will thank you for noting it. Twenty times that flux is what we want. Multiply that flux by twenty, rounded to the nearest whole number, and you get 425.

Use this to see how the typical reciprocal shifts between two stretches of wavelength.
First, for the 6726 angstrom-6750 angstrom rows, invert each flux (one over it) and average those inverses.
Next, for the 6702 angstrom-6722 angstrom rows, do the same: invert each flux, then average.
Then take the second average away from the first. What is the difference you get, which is 0.0003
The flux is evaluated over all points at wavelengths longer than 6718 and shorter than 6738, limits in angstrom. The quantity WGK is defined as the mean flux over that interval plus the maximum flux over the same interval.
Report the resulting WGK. 39.1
